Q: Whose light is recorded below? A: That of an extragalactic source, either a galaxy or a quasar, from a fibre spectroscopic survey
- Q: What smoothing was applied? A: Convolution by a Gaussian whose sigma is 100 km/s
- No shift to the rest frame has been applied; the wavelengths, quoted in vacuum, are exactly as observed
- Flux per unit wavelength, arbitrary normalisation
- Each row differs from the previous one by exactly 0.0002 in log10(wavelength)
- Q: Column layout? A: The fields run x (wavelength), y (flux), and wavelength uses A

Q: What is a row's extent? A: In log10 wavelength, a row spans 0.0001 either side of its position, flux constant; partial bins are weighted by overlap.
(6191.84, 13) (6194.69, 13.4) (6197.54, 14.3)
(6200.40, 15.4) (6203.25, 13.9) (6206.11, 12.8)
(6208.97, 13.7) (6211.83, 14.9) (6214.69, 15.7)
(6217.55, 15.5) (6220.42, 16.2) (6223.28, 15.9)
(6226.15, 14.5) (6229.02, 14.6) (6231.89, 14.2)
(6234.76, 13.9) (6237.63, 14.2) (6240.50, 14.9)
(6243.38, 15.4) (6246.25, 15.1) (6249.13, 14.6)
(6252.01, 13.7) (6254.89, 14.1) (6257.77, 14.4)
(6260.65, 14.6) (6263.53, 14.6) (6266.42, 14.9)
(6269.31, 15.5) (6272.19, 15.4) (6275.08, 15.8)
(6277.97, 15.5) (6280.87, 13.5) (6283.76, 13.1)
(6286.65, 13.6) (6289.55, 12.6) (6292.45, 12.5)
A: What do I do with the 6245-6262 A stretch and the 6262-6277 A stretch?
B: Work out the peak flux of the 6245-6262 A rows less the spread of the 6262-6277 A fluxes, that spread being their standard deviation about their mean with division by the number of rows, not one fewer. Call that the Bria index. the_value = 14.7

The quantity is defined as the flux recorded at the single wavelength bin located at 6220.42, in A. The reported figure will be 16.2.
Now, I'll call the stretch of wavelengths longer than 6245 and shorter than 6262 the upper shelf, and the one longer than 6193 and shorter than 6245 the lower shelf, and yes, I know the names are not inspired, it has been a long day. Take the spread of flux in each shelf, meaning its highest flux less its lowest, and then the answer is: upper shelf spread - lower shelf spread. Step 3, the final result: -2.00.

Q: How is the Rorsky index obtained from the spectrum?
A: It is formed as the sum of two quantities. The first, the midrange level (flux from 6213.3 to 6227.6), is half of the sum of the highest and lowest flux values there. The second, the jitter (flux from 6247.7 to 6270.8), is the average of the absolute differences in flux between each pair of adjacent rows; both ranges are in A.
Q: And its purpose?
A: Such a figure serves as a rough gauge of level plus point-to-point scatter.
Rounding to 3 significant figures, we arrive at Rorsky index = 15.7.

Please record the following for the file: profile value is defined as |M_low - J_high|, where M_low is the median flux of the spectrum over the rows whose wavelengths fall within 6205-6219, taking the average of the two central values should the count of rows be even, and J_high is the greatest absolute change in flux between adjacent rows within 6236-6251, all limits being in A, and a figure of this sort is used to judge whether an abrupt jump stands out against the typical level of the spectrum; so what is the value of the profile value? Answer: 14.2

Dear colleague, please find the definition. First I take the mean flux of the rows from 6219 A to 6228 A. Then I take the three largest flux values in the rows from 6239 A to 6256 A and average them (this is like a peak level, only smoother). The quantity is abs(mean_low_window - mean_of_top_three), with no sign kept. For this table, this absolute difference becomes 0.4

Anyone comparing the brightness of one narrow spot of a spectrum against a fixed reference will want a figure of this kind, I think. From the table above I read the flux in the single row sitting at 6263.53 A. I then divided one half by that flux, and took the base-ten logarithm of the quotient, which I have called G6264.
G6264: -1.47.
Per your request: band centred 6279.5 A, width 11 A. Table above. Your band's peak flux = 15.8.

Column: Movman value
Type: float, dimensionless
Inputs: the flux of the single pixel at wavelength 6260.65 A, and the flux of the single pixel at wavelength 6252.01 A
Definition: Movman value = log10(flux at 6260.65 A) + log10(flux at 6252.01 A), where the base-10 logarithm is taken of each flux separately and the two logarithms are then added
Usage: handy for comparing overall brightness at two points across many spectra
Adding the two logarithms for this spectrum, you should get 2.30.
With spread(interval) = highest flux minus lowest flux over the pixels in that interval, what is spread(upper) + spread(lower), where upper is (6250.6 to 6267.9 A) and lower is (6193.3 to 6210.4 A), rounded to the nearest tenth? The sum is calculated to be 3.8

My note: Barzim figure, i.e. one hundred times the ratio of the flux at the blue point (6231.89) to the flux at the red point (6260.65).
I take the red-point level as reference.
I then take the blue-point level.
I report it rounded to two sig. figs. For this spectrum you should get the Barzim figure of 97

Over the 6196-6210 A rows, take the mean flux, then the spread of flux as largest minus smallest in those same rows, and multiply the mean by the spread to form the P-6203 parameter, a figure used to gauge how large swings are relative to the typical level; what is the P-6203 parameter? 36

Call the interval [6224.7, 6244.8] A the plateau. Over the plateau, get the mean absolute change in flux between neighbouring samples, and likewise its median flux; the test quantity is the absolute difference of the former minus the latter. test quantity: 14.1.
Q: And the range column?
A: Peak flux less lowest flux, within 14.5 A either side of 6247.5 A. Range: 1.70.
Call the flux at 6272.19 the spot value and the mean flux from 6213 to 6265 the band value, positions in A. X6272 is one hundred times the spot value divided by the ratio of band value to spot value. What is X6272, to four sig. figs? 1604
